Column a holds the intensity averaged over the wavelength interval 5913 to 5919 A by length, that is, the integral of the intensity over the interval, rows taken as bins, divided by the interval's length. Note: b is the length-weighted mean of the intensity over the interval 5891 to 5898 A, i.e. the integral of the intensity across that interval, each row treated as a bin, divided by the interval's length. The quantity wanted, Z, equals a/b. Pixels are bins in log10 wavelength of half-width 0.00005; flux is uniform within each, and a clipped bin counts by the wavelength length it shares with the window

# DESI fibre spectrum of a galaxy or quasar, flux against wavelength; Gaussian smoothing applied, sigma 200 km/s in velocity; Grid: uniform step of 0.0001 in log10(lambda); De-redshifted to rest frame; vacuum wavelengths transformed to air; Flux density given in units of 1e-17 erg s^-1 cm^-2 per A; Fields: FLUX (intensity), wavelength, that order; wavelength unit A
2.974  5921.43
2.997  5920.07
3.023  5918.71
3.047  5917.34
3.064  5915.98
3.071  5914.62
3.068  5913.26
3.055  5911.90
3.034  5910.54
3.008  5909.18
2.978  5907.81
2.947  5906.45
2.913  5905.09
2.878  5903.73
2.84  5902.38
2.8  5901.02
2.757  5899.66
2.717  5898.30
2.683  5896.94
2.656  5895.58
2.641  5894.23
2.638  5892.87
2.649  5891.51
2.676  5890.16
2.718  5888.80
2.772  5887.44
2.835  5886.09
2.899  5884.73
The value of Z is 1.15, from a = 3.1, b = 2.66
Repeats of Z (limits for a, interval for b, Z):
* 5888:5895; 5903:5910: 0.90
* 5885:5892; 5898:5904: 0.98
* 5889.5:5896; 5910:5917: 0.87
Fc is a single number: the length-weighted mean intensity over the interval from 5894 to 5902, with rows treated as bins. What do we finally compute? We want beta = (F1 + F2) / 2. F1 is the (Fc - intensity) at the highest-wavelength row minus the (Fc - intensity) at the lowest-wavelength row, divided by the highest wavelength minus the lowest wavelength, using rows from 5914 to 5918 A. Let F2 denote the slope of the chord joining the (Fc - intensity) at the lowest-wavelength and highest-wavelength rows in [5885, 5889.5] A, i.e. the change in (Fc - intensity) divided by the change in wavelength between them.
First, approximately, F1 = 0.009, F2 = 0.043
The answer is 0.026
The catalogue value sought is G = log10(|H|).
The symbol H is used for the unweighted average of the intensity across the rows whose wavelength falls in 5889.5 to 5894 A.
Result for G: 0.424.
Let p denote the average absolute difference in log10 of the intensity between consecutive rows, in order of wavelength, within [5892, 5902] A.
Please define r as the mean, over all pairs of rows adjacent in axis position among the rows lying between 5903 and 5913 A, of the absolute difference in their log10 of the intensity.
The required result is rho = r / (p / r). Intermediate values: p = 0.0043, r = 0.0043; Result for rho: 0.004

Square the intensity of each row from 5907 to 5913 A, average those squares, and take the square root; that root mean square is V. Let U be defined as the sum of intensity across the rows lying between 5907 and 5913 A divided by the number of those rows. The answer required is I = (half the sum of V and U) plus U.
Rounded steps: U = 3.02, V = 3.02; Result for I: 6.0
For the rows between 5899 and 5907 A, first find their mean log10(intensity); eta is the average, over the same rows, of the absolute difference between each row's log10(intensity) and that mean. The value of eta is 0.009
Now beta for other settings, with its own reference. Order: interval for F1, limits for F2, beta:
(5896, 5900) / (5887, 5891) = 0.004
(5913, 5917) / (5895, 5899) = -0.010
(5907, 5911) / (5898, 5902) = -0.026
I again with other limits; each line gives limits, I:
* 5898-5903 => 5.6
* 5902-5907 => 5.8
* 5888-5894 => 5.3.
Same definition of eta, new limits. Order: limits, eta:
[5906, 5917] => 0.005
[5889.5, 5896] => 0.002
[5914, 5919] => 0.002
